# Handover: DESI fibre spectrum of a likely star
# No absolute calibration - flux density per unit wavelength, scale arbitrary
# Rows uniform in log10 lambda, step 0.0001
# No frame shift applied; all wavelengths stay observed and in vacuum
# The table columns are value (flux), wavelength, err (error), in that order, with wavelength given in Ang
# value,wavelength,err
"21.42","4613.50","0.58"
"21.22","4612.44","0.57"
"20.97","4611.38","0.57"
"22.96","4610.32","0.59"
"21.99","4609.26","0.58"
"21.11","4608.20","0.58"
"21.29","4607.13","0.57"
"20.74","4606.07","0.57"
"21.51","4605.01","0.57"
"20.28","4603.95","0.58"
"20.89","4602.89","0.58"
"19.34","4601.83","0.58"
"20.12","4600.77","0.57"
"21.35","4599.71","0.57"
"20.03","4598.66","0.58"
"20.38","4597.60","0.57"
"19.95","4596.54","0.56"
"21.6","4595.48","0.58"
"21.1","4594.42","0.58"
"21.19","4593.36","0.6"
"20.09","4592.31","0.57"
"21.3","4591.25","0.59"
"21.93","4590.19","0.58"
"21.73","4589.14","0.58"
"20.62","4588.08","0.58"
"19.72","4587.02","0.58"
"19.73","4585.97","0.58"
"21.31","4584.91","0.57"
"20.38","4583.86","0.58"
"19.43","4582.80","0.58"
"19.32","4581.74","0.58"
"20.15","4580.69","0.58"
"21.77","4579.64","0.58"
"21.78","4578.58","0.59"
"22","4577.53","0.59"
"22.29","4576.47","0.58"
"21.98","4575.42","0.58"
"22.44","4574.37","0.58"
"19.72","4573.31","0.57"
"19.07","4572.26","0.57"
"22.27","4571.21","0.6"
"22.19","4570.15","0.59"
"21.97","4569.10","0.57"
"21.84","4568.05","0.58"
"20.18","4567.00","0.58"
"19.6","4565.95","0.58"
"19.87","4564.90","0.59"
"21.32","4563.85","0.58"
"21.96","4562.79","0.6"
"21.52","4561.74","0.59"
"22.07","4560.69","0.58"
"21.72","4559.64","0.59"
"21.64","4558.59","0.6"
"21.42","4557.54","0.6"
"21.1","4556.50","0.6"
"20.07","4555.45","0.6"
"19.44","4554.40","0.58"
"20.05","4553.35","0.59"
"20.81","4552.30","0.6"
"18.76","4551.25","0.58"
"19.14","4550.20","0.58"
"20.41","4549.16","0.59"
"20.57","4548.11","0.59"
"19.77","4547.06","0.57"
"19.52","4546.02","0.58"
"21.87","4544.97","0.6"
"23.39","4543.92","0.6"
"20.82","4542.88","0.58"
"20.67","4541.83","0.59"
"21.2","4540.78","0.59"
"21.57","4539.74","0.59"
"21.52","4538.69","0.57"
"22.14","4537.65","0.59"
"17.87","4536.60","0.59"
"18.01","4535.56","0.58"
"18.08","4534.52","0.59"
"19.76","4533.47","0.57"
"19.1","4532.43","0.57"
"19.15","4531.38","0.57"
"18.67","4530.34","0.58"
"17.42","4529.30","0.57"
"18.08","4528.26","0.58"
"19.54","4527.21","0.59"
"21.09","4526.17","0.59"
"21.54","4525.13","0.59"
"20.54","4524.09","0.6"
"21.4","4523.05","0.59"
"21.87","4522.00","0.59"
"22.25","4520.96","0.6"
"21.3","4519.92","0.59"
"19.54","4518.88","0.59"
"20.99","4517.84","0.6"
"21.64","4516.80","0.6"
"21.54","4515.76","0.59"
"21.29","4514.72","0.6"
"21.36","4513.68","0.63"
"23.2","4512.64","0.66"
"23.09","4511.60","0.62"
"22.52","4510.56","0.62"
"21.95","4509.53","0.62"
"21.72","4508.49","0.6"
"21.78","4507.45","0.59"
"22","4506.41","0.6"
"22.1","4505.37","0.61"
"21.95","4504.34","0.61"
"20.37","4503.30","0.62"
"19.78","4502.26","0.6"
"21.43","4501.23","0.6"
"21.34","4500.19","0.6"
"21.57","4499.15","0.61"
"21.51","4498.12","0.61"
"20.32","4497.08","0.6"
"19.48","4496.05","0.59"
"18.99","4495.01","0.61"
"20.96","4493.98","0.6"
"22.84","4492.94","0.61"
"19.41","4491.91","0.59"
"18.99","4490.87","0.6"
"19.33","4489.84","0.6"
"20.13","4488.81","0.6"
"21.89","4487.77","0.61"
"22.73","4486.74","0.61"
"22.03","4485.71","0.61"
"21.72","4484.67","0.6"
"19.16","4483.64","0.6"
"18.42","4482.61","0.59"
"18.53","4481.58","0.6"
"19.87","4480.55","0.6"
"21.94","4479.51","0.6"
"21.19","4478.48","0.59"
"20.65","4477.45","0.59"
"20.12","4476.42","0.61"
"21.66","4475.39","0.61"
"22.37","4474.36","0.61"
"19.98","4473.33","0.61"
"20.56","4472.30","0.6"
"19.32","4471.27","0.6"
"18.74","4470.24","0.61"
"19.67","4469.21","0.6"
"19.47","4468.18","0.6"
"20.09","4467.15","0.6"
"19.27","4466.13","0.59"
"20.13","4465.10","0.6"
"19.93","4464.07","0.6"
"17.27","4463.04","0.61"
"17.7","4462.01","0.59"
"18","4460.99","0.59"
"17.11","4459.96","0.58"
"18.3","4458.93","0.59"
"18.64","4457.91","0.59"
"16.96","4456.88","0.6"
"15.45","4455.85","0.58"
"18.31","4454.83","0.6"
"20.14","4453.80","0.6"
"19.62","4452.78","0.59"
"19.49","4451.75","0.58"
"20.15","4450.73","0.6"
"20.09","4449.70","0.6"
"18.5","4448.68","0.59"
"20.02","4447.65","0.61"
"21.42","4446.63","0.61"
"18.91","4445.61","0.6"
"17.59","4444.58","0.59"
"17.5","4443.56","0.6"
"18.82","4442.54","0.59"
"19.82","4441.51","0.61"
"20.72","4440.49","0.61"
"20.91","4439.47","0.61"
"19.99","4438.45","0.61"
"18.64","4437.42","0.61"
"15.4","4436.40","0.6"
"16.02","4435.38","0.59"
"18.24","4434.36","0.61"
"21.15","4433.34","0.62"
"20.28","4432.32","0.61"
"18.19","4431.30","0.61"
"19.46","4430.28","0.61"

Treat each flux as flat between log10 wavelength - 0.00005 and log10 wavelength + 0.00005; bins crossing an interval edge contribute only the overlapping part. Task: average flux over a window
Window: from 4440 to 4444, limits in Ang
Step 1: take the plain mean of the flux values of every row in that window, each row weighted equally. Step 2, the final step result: 19.2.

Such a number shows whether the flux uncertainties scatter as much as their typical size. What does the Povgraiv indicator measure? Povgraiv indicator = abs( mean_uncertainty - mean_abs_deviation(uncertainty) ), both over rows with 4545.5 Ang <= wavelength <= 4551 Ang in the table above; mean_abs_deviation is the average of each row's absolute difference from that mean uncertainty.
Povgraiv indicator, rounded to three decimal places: 0.576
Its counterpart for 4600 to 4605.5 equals 0.571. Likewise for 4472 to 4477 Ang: 0.605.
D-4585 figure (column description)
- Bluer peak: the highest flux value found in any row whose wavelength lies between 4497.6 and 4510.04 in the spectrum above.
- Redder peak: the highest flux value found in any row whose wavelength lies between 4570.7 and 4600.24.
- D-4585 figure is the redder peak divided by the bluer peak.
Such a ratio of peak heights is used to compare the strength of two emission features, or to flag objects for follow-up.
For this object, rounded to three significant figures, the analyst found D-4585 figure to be 1.02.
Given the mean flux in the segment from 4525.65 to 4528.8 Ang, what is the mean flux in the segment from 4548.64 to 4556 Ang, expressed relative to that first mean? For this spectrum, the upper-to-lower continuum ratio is 1.01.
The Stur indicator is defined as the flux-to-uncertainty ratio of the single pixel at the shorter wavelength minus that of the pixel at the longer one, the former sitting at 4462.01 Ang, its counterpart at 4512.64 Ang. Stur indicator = -5.2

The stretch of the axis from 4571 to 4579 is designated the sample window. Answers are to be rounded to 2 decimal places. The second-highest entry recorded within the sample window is 22.29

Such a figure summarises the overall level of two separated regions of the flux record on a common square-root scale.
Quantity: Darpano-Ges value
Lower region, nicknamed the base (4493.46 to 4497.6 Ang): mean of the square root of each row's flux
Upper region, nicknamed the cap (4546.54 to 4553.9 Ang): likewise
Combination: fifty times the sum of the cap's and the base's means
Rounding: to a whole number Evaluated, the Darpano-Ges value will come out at 446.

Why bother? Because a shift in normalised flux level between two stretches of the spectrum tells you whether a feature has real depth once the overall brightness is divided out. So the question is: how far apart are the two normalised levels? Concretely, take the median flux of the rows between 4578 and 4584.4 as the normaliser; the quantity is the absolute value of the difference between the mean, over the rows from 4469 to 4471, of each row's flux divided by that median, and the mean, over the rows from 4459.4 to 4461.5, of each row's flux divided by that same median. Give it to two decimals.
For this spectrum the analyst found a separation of 0.08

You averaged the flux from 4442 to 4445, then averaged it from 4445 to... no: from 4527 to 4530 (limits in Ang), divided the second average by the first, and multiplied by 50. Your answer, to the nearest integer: 51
